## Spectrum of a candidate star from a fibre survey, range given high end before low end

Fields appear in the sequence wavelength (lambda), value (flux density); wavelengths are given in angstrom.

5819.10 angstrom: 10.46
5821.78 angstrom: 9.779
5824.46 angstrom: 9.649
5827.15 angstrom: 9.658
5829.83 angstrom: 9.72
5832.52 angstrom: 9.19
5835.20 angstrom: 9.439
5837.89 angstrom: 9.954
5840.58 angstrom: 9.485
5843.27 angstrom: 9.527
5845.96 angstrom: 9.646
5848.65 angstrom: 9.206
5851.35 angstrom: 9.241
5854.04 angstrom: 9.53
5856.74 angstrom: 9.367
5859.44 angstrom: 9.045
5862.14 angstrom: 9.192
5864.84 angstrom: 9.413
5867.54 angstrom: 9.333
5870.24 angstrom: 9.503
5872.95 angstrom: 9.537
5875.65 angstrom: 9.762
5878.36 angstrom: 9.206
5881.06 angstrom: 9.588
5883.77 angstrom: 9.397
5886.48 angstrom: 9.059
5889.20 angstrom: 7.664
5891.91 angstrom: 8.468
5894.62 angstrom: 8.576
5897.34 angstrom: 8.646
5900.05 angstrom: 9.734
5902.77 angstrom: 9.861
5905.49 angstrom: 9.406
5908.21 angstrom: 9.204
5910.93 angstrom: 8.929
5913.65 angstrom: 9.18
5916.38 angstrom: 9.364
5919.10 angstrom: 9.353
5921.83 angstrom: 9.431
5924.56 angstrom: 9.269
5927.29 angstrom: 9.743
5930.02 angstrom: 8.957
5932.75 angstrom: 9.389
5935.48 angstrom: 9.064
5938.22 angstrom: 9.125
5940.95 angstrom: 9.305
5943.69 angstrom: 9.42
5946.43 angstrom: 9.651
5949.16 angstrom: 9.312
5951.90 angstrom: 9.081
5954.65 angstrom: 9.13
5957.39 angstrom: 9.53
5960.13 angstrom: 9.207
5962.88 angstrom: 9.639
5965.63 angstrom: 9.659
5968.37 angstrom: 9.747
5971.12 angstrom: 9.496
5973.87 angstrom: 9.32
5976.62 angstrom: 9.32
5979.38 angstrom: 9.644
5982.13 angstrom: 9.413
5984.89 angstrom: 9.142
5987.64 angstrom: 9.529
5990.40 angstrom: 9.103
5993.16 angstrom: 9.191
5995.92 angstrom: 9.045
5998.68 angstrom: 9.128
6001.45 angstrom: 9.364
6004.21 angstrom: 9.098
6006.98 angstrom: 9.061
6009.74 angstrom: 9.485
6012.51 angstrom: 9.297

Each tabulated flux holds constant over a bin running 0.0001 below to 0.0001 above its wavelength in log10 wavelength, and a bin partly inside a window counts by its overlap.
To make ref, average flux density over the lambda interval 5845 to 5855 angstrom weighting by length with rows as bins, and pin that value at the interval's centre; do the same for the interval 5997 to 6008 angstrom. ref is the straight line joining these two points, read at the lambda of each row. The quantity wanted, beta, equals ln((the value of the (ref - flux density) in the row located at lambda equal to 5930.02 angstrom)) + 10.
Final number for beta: 8.8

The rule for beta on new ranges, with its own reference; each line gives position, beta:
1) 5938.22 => 8.0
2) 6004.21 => 7.2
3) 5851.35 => 8.1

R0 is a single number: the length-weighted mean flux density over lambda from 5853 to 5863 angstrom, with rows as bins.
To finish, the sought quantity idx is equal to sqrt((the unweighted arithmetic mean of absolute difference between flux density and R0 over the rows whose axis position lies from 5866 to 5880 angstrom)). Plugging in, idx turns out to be 0.47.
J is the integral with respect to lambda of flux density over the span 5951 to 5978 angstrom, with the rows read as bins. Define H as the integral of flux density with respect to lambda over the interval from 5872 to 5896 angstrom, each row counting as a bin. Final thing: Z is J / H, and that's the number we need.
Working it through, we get 1.17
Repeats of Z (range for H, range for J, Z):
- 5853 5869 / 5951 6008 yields 3.57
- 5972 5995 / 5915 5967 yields 2.27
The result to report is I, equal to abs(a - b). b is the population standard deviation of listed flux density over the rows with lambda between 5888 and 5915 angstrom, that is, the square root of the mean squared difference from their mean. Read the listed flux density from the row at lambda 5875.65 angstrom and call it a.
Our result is 9.14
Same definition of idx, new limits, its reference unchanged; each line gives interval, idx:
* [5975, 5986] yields 0.41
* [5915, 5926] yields 0.29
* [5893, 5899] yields 0.81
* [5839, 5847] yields 0.53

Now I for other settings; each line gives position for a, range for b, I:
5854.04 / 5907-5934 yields 9.31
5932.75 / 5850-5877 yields 9.19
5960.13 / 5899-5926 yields 8.95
